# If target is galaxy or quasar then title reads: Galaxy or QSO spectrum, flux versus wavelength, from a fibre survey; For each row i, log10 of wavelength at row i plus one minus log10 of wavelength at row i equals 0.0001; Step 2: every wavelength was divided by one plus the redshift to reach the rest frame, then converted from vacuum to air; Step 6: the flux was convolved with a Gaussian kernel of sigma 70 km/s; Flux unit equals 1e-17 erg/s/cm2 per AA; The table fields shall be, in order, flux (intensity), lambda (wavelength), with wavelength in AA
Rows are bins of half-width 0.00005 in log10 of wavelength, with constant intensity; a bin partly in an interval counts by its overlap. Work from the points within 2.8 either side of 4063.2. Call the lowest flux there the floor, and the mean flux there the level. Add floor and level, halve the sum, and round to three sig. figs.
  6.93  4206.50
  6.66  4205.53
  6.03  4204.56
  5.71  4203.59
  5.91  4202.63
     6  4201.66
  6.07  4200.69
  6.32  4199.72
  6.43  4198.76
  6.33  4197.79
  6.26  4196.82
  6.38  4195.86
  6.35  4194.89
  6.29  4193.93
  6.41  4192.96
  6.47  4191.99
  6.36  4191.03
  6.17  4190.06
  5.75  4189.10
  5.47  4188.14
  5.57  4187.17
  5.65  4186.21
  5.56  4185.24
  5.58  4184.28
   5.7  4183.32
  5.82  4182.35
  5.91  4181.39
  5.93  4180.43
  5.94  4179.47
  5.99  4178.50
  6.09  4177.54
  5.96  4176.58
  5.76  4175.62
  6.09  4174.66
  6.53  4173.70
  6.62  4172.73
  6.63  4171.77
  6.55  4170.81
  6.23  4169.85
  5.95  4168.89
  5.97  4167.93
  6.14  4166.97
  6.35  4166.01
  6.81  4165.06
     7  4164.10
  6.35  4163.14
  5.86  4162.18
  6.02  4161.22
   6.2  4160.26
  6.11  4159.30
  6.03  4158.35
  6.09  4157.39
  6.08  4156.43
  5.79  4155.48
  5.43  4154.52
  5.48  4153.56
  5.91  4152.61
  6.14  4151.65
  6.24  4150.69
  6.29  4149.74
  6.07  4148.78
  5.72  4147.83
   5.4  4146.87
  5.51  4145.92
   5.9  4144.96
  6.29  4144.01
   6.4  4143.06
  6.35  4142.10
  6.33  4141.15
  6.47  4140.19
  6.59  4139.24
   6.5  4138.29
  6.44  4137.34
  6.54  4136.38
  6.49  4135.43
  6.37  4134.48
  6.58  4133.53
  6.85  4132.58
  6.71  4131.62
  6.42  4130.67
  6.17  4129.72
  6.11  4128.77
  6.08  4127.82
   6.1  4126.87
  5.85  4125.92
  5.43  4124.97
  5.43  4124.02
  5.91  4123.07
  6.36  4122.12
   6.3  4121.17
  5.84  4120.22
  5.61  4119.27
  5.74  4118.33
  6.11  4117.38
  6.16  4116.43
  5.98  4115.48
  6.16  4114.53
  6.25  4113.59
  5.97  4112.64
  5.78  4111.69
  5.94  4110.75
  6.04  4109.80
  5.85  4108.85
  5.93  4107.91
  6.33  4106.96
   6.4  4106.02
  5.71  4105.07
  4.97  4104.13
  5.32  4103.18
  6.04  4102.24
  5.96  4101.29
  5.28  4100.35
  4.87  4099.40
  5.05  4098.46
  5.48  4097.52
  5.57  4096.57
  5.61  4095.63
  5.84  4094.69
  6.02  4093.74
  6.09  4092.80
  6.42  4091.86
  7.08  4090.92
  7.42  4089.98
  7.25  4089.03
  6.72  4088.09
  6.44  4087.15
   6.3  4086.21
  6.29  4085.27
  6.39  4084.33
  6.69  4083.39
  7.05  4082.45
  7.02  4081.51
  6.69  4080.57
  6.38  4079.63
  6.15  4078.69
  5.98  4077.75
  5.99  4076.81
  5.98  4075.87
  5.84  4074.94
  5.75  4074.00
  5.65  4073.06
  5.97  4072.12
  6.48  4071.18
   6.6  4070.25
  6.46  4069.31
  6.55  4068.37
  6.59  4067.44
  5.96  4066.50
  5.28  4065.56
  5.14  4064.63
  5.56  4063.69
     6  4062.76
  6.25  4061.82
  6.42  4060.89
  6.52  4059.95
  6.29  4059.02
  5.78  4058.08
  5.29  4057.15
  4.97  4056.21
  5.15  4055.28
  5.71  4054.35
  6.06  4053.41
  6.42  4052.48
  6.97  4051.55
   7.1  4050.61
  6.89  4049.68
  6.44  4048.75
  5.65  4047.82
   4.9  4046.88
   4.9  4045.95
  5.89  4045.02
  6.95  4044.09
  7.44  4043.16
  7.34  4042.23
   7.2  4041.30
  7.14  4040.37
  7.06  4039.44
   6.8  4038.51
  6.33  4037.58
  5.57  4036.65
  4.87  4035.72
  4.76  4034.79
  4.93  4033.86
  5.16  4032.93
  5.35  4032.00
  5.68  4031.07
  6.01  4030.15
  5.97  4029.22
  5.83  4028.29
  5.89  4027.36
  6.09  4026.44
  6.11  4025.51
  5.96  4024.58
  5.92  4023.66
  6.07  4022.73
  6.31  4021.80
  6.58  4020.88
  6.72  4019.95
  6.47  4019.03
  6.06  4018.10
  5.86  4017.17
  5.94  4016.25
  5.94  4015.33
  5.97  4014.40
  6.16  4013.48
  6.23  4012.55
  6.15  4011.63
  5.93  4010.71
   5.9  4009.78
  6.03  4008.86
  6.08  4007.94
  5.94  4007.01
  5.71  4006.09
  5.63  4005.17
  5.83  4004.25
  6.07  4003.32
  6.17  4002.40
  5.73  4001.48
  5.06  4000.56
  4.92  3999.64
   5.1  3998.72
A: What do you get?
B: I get 5.46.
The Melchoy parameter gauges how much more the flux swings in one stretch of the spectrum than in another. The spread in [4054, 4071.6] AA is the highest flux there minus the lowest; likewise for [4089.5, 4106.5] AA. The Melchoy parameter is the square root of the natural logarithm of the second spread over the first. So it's 0.7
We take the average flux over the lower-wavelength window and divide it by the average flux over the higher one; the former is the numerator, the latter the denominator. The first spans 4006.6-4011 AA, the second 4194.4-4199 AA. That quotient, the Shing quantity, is 0.94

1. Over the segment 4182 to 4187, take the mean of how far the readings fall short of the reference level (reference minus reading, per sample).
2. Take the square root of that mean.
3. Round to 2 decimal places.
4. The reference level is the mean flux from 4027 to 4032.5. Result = 0.36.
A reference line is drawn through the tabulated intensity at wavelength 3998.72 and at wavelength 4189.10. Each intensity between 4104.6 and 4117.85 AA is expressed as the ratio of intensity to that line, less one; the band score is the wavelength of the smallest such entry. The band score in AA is 4105.07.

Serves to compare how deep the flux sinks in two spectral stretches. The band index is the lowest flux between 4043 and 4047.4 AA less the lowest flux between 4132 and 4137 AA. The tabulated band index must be -1.5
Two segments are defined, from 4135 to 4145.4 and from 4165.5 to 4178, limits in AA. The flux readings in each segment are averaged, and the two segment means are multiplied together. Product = 39.8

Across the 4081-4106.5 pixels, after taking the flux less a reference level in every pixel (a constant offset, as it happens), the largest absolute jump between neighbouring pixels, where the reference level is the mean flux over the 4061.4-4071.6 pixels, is 0.74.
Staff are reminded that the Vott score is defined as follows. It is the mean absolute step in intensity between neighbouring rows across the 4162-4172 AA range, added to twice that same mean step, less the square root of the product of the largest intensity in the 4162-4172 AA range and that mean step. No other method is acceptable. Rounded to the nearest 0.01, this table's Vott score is -0.56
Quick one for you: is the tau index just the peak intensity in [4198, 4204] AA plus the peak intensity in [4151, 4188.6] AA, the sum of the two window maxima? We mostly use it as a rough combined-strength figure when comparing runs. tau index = 13.4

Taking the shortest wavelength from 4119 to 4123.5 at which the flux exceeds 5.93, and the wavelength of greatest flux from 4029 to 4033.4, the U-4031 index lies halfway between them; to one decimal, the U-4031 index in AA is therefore 4075.7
